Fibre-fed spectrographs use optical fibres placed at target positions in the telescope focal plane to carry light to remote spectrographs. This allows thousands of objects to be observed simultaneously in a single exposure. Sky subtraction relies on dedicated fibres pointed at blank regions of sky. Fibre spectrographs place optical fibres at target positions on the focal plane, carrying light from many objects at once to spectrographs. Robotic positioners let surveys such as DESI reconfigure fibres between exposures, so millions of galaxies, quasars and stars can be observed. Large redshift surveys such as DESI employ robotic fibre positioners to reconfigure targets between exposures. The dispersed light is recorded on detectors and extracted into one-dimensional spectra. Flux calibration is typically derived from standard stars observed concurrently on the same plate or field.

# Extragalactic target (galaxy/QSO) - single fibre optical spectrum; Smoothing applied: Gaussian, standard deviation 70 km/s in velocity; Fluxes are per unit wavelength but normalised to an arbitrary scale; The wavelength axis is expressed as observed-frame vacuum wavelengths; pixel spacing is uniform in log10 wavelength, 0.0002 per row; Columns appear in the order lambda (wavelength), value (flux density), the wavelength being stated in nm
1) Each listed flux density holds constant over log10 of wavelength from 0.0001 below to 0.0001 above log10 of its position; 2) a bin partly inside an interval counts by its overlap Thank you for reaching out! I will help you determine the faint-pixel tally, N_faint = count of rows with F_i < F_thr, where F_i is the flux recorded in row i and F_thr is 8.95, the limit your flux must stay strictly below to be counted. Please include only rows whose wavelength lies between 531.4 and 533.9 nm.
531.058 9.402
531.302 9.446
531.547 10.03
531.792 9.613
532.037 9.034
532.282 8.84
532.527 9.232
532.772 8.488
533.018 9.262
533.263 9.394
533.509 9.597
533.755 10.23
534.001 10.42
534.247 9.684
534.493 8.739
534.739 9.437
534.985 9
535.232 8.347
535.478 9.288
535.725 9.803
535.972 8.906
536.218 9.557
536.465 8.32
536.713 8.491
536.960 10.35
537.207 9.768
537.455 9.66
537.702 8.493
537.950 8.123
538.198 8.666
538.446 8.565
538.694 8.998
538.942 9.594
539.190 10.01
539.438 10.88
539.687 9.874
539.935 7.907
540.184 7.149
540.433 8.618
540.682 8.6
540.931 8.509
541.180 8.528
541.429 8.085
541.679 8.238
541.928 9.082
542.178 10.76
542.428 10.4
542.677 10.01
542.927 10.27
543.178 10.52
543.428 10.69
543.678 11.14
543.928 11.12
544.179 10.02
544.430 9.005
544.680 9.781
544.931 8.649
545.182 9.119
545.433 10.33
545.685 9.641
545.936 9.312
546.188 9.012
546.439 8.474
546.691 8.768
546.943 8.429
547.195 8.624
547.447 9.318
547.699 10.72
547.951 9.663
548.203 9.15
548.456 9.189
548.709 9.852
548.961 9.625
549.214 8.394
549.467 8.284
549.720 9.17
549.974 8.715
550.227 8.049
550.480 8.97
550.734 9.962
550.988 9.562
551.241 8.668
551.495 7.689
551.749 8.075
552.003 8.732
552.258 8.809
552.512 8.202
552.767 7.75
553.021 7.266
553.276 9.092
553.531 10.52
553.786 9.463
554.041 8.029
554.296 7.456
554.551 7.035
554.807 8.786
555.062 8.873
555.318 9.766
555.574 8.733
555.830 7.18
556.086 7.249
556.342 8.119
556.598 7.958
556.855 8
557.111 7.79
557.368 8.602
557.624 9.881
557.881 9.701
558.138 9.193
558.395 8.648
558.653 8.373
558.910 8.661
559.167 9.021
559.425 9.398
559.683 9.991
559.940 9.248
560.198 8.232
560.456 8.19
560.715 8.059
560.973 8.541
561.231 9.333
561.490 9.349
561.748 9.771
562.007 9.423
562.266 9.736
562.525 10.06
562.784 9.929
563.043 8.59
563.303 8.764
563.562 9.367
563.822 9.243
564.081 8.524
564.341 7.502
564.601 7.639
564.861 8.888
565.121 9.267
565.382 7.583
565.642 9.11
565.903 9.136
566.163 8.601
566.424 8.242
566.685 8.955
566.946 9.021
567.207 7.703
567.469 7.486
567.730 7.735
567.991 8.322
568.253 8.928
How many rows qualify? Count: 2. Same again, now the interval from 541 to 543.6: 3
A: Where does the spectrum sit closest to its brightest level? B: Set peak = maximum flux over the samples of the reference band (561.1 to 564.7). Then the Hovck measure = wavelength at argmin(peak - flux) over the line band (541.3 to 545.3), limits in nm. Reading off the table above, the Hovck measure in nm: 543.678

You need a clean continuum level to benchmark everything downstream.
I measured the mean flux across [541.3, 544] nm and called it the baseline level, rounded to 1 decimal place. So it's 10.0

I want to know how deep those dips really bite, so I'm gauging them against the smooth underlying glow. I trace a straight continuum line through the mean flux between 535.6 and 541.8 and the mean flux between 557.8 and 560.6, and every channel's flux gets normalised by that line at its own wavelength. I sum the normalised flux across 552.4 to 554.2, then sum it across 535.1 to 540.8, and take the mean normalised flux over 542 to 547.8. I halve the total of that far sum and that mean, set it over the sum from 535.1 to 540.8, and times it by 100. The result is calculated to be 17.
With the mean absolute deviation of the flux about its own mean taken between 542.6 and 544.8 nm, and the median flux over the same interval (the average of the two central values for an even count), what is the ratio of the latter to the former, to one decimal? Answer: 19.8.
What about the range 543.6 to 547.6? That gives 13.4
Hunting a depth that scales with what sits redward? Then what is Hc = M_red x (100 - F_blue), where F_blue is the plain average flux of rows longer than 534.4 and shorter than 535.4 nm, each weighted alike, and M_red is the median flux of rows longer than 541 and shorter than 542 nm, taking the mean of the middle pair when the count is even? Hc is 764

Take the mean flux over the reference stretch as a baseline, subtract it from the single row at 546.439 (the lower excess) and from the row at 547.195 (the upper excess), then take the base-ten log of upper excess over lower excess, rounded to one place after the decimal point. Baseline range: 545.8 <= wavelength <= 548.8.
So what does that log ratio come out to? -0.1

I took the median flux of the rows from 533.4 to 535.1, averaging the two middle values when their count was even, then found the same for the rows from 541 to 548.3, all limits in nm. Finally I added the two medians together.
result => 18.9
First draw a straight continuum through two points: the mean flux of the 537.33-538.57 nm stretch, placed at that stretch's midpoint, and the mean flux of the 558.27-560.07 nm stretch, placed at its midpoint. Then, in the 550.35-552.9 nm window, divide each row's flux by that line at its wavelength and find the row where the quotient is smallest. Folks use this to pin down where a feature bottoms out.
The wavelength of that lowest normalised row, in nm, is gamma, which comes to 551.495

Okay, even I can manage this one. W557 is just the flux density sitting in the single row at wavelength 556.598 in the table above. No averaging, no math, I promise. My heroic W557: 7.958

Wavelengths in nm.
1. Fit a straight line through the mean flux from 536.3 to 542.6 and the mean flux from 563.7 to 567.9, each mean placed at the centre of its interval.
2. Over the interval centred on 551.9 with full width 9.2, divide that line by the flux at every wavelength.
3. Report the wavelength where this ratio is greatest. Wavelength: 554.551 nm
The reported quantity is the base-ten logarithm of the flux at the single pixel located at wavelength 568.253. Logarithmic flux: 0.95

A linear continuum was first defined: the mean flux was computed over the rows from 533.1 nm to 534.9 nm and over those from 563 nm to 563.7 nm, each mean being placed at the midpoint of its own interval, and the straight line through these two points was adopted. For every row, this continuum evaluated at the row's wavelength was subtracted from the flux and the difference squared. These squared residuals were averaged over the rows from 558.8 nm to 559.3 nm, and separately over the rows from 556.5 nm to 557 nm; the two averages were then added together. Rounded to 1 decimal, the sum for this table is 1.3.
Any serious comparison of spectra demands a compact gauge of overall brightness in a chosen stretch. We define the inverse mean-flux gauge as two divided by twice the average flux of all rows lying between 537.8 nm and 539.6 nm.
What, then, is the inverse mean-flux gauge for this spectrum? 0.108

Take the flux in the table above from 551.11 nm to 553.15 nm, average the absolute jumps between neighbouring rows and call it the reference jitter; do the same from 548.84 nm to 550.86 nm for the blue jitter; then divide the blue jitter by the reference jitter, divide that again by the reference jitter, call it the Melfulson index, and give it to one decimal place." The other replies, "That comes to 2.8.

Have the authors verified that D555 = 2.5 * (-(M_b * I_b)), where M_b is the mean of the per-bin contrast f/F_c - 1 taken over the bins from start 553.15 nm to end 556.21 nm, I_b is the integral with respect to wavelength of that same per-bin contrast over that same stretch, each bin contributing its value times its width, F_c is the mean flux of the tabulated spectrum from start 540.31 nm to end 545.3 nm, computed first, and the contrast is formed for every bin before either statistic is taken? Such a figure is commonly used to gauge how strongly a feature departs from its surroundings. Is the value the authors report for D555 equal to -0.091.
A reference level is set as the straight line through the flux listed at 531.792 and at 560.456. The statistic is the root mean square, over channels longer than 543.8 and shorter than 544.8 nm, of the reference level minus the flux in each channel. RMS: 1.2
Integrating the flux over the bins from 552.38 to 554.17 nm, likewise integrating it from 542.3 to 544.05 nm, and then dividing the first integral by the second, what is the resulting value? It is 0.83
